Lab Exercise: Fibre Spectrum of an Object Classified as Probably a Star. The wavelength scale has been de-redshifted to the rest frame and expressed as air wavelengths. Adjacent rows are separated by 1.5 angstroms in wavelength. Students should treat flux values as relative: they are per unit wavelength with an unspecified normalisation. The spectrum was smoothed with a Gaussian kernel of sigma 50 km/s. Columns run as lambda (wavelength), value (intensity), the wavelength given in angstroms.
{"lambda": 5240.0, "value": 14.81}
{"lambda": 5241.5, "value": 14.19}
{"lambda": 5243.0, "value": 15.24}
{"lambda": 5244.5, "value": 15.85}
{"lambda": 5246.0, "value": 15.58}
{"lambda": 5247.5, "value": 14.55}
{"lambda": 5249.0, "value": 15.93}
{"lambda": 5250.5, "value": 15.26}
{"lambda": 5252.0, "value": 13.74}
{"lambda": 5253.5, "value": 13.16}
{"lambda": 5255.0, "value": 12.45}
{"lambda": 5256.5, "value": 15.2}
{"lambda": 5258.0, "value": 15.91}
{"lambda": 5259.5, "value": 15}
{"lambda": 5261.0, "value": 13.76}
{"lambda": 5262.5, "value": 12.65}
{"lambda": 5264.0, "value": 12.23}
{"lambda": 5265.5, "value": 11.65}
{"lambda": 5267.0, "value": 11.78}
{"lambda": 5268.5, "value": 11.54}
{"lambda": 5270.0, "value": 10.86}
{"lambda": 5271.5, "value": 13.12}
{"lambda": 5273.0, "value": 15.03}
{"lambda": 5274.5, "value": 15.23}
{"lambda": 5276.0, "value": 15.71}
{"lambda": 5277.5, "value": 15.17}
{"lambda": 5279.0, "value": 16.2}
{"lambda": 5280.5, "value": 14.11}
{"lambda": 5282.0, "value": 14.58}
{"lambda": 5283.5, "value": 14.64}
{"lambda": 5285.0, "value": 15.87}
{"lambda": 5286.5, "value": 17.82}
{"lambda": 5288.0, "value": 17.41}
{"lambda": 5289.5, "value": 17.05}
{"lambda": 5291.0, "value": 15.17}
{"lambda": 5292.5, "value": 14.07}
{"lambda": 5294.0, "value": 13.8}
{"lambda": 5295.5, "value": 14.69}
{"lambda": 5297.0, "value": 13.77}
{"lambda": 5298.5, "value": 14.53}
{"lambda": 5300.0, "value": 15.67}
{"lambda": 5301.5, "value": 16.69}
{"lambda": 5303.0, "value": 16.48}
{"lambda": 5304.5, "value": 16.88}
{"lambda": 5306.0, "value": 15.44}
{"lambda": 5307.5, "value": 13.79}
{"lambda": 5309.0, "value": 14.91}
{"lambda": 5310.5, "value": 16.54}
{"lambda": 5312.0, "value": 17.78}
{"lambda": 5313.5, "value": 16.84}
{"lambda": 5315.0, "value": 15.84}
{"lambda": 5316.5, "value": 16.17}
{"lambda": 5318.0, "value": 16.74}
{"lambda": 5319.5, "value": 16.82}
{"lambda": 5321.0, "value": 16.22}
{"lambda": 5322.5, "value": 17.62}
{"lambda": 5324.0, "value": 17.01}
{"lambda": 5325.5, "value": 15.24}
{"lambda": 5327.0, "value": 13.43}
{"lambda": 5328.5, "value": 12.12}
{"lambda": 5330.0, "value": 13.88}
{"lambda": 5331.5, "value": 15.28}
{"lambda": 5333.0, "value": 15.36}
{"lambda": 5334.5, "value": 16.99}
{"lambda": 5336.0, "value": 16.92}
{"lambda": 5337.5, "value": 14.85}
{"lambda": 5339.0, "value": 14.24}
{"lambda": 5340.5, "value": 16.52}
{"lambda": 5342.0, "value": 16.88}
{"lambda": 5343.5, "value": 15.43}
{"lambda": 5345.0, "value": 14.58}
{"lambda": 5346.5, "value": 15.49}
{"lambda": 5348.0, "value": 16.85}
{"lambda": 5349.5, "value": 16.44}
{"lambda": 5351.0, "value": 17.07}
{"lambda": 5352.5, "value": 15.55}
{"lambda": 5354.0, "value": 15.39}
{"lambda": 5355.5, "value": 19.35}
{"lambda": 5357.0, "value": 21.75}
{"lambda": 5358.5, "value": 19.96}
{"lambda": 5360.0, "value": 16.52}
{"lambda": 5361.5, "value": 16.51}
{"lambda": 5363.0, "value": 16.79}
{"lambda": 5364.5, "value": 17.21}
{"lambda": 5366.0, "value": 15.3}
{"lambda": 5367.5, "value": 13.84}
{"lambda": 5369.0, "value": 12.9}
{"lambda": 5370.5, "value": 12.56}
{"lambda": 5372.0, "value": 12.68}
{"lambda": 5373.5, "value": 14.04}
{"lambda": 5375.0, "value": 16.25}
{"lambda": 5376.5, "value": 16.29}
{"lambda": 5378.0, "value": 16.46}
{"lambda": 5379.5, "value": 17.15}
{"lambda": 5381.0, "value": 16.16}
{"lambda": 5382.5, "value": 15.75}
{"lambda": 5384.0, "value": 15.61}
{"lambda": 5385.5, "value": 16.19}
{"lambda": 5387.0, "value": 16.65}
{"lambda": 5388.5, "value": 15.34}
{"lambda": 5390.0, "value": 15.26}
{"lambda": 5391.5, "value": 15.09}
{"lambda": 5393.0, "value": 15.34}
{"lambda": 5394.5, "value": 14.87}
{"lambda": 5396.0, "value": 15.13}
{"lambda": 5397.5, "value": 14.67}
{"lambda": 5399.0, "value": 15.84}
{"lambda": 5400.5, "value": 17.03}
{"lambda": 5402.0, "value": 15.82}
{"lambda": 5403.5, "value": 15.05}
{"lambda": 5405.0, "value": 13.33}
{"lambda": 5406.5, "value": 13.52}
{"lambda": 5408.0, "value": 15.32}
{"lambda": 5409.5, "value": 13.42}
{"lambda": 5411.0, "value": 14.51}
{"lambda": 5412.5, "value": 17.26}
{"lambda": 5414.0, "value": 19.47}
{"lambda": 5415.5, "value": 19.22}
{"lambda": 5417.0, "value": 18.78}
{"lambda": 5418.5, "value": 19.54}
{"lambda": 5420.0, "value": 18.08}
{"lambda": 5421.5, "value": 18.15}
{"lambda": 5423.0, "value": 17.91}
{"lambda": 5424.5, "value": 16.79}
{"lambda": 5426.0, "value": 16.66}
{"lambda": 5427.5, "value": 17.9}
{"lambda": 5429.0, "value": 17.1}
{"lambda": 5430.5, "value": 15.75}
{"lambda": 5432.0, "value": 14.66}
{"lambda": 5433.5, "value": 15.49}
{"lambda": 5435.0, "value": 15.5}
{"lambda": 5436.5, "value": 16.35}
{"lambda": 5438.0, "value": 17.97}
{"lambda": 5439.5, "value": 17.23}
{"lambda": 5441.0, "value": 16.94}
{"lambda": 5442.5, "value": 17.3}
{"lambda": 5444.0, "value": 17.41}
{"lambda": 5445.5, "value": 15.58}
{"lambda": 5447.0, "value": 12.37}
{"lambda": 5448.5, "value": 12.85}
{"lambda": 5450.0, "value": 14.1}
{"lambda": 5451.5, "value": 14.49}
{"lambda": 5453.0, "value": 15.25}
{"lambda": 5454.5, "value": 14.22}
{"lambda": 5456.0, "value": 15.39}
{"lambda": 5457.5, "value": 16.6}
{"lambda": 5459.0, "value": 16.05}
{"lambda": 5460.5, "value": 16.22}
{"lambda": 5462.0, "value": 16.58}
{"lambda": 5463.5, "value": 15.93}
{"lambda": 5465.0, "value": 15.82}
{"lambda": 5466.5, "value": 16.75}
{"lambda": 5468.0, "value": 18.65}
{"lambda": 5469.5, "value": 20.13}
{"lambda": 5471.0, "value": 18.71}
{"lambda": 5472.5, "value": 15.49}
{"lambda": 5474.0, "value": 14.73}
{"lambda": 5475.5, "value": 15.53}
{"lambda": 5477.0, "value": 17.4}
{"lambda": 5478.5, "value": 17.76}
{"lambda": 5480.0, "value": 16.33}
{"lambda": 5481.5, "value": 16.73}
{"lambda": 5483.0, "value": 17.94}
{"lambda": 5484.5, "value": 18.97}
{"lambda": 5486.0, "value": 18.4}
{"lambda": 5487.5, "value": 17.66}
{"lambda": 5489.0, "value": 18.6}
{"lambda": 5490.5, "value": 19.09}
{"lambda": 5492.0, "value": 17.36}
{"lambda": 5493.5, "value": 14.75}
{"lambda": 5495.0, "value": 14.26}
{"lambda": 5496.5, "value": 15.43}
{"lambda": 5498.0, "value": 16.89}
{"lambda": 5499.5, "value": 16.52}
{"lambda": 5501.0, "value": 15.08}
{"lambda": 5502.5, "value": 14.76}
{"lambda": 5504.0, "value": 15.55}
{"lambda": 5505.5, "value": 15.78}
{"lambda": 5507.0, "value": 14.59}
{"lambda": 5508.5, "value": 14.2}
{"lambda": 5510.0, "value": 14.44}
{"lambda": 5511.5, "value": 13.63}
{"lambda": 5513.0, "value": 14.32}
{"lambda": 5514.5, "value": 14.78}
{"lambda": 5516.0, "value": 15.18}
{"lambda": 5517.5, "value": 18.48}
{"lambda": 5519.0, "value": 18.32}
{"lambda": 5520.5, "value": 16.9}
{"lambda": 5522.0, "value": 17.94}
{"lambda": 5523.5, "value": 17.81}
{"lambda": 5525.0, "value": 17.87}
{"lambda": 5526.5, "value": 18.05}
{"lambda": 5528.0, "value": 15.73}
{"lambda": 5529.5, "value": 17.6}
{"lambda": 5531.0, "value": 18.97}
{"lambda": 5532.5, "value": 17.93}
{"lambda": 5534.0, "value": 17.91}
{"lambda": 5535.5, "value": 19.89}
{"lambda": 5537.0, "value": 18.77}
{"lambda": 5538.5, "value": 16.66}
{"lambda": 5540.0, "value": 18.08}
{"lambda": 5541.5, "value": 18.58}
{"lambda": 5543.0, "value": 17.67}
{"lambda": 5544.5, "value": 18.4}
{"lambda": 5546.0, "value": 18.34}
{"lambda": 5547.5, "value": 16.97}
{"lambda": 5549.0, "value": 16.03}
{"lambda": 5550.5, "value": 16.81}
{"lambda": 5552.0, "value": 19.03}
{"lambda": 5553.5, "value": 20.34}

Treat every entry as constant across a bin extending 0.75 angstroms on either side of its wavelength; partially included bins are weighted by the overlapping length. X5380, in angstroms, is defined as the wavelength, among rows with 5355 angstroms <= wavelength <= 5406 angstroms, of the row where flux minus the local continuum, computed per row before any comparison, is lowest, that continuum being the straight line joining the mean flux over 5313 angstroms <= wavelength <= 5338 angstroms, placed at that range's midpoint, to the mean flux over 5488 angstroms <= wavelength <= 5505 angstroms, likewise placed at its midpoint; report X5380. 5370.5 angstroms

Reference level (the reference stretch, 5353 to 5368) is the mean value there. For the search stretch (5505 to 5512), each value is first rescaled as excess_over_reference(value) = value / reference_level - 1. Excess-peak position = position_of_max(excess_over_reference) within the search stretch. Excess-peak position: 5505.5 angstroms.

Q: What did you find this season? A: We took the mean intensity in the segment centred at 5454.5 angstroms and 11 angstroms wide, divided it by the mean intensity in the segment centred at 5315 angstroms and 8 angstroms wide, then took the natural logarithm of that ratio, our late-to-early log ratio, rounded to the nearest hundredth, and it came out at -0.10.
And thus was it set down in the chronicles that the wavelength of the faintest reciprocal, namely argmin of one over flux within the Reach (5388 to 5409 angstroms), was 5400.5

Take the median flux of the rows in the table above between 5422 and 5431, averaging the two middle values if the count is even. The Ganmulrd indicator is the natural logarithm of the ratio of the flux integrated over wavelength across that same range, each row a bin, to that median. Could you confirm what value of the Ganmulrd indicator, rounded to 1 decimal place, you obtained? 2.2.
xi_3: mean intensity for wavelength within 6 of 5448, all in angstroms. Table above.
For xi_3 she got 14.9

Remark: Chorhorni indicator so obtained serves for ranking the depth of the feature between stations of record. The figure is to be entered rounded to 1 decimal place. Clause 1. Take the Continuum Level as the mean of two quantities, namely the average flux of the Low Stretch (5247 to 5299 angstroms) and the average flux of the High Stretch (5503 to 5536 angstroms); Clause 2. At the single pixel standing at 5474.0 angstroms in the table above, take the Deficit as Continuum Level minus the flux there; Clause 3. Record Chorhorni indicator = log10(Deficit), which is -0.1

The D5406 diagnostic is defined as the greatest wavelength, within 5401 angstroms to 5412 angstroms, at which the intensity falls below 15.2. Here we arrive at 5411.0 angstroms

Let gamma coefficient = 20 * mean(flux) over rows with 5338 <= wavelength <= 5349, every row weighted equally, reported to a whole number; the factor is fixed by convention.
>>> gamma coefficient 314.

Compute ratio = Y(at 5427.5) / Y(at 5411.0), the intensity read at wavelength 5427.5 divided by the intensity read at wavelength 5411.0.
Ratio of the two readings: 1.23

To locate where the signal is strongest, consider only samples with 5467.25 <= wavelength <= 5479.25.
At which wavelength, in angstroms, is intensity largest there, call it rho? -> 5469.5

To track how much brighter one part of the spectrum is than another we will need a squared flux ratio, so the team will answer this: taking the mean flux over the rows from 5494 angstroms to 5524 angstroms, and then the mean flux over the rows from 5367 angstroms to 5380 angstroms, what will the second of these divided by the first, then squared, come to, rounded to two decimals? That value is 0.87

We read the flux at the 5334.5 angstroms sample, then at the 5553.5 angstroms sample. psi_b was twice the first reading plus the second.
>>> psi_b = 54.3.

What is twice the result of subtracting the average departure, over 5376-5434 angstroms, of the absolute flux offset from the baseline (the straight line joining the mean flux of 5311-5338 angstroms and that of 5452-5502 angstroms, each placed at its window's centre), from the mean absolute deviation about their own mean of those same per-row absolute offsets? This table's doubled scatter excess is -1.0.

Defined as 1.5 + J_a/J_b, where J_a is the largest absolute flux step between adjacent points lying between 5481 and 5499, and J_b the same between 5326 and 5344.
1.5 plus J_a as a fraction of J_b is 2.64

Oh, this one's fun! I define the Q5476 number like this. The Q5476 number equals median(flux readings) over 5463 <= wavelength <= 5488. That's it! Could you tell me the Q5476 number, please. 17.4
